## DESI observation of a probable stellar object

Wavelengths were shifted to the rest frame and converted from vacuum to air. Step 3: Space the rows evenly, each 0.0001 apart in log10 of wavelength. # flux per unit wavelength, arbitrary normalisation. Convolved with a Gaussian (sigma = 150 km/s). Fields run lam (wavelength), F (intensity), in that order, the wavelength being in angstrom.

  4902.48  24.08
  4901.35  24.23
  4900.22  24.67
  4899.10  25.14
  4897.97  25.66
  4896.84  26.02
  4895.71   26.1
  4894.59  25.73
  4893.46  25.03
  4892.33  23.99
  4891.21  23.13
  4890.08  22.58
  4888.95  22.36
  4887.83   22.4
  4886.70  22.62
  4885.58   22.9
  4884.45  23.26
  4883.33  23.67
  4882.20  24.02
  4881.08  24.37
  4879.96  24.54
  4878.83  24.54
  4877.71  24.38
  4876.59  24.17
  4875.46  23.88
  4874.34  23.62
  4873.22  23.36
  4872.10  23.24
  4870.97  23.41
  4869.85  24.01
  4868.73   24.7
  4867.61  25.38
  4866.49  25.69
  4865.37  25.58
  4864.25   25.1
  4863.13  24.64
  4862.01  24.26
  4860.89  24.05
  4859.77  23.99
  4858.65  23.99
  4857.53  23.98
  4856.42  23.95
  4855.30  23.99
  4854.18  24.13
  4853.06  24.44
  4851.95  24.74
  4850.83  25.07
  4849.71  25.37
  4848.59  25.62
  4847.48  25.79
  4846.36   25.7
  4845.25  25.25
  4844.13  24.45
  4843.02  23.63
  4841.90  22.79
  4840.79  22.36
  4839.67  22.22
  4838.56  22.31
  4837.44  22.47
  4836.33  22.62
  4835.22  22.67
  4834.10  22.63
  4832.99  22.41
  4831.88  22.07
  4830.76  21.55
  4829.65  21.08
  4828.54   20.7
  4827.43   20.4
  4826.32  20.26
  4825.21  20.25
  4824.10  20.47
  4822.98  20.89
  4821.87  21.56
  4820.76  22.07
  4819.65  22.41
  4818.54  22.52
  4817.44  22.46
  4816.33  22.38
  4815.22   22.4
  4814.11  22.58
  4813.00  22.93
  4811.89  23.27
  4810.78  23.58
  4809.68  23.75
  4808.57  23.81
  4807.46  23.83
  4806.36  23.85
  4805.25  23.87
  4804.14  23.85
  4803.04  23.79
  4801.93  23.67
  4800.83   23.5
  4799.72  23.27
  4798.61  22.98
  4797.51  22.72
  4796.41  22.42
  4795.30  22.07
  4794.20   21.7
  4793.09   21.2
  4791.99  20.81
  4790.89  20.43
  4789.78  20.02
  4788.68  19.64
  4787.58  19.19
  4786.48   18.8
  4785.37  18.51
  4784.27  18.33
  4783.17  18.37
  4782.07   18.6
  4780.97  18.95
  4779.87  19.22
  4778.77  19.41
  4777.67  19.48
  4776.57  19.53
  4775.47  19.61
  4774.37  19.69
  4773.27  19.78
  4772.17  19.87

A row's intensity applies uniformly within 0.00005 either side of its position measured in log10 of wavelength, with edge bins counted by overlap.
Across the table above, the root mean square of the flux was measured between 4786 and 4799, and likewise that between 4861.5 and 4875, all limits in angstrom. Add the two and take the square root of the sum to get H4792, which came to 6.74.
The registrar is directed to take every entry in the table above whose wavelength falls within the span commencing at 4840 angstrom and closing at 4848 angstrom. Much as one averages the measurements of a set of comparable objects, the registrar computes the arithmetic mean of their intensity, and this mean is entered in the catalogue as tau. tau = 24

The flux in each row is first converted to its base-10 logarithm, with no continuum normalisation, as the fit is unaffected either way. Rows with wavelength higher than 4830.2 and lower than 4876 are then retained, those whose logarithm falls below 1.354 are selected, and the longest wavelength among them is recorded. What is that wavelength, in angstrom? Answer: 4840.79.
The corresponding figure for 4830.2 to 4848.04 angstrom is 4840.79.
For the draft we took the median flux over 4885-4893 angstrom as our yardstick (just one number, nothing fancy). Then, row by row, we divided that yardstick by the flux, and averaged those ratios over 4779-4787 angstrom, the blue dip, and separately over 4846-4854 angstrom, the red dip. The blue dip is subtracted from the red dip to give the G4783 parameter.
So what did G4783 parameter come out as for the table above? -0.31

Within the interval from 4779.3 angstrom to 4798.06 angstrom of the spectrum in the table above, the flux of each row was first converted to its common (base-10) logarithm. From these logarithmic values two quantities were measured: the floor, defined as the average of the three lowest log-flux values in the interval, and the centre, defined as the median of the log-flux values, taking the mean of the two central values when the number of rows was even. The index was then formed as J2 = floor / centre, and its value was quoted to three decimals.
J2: 0.978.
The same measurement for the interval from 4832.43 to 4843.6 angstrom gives 0.996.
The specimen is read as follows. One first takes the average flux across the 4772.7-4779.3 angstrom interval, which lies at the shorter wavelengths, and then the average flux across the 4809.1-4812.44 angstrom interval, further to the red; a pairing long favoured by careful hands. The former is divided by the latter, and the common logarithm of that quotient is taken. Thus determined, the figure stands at -0.080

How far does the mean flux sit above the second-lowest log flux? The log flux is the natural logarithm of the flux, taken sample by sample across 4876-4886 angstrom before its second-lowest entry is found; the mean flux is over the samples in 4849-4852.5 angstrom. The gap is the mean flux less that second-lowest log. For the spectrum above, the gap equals 21.9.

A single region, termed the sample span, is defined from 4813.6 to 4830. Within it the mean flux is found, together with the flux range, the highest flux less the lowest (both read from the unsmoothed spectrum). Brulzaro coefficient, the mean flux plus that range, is 23.8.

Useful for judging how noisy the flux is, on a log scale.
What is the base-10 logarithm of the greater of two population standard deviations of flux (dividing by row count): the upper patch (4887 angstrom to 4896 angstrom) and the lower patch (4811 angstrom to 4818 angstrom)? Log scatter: 0.16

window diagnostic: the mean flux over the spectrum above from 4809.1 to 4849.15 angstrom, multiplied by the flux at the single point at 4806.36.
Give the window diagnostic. 538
